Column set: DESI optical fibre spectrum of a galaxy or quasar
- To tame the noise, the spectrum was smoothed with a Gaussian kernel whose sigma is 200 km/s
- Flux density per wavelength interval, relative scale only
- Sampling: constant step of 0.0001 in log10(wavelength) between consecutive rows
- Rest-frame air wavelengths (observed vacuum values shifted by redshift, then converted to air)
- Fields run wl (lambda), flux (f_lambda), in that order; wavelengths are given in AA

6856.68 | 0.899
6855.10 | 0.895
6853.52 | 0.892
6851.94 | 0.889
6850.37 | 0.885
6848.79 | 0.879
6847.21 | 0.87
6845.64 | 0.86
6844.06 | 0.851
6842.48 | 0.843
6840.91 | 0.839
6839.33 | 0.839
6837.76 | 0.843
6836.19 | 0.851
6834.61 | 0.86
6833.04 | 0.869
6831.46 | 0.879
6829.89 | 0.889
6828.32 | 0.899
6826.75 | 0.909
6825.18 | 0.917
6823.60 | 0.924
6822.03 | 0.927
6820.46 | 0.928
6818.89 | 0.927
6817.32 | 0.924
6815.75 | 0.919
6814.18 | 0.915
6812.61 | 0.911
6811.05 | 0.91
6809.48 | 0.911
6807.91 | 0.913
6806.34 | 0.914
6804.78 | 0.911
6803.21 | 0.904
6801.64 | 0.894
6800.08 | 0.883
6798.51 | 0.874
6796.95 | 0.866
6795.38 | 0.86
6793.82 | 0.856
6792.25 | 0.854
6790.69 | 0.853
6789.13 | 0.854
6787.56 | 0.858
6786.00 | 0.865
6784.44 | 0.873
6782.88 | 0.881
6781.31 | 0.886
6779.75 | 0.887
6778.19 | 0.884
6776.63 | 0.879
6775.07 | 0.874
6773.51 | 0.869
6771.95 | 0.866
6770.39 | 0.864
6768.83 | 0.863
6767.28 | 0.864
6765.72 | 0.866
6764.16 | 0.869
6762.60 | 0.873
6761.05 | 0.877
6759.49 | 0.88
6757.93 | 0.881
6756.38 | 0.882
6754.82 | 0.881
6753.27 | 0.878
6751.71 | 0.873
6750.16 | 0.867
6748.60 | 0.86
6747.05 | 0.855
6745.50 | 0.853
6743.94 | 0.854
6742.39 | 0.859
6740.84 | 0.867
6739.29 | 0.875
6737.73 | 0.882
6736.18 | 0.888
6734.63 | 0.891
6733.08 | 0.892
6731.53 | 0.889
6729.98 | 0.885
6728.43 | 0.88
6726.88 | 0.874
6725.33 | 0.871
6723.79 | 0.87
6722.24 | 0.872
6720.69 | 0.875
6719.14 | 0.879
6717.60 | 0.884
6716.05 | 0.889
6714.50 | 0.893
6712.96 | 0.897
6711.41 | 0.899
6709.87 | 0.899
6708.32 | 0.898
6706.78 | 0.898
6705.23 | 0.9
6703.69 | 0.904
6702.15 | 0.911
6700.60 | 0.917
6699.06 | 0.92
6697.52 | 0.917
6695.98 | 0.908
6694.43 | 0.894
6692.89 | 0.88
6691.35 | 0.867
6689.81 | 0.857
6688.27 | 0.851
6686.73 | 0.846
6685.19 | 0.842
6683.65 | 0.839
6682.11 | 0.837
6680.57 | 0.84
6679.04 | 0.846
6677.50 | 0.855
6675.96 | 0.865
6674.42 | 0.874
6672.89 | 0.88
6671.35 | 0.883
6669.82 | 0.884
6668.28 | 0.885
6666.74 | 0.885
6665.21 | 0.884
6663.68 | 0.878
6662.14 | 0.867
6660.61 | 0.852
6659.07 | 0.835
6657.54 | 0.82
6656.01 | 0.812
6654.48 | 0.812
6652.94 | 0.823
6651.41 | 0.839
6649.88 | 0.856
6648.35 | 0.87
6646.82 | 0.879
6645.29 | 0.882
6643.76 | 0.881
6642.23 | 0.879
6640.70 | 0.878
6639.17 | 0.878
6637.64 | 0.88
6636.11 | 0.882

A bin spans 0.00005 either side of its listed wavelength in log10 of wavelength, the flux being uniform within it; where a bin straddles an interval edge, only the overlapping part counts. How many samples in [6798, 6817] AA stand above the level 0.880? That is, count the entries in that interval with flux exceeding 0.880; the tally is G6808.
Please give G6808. 11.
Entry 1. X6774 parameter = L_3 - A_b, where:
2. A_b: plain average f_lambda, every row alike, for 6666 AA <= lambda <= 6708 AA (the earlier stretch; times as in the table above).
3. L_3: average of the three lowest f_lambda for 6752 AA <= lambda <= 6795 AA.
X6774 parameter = -0.024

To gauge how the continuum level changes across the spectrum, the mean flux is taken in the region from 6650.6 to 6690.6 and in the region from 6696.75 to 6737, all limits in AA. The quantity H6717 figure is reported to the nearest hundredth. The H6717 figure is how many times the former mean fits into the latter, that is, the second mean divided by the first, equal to 1.05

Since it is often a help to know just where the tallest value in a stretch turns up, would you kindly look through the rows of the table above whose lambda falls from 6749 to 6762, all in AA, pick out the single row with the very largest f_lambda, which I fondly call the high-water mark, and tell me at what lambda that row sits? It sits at 6756.38 AA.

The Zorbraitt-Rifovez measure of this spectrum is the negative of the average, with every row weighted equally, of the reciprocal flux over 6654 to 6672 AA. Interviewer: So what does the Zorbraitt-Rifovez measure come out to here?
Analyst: -1.17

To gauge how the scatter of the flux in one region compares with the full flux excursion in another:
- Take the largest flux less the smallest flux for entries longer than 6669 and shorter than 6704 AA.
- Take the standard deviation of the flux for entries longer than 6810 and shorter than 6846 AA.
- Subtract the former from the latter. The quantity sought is -0.05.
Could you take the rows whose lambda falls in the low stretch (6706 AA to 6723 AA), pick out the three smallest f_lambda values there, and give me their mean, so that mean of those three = 0.88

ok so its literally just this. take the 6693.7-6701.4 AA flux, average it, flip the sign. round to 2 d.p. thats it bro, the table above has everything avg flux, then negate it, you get -0.91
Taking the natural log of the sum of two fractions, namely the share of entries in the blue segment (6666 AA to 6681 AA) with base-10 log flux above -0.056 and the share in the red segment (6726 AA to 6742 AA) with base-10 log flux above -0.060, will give 0.34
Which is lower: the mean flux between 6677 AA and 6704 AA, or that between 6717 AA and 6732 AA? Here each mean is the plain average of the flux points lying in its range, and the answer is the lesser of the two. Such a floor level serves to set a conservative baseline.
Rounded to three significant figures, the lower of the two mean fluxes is 0.874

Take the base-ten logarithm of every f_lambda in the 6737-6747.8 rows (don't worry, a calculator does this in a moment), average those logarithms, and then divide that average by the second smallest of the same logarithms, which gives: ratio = 0.930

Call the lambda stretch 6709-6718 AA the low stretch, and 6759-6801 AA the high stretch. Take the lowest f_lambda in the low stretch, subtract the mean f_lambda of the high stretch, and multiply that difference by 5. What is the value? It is 0.07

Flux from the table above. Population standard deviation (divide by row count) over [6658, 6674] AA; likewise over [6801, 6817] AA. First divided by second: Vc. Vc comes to 2.5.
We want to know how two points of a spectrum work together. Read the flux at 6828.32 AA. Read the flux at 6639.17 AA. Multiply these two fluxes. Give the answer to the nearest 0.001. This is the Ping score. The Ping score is 0.789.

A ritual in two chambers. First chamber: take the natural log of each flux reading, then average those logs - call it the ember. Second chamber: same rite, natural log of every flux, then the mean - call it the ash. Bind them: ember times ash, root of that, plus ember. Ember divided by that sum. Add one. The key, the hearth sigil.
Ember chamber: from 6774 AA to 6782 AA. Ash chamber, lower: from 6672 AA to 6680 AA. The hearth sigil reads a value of -12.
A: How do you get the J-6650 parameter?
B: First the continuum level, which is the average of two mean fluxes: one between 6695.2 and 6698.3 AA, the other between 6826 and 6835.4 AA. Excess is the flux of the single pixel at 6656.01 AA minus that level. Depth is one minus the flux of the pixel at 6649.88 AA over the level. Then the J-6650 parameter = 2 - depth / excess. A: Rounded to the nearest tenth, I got 2.5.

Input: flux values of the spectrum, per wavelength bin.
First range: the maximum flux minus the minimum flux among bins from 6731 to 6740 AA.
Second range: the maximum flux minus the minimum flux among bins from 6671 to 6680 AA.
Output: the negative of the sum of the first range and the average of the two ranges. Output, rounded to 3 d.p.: -0.044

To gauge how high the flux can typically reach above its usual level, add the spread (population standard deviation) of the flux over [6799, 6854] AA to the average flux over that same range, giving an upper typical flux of 0.919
